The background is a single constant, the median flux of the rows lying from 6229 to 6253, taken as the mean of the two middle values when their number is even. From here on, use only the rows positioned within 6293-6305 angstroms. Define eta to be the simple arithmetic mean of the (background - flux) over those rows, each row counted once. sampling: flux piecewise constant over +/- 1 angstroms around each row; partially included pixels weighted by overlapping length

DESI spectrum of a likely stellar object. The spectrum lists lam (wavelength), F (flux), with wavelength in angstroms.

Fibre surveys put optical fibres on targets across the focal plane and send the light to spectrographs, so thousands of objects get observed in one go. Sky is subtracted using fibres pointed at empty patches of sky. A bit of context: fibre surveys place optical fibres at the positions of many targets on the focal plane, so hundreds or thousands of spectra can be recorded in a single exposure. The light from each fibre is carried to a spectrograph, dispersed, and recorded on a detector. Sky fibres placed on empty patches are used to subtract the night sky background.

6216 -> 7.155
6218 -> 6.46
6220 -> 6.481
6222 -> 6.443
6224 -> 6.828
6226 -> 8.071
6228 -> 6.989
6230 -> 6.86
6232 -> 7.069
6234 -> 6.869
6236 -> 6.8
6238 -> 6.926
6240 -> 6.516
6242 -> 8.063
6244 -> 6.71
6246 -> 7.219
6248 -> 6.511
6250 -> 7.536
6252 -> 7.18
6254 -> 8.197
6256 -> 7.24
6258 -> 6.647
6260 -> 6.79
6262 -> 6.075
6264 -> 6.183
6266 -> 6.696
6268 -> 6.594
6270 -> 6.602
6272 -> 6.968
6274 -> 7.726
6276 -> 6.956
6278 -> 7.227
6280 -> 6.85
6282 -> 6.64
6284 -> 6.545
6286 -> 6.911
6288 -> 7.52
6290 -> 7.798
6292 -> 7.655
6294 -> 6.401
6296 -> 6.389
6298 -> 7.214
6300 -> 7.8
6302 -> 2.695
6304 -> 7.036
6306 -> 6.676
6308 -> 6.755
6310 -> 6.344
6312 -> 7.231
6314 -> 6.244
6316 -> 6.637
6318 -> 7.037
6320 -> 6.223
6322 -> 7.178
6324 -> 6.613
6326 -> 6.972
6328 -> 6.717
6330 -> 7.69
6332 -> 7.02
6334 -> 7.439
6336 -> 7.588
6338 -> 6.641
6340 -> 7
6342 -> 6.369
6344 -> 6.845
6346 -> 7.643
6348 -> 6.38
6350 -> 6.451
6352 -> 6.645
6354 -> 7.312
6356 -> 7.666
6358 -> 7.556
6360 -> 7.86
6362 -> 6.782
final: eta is 0.64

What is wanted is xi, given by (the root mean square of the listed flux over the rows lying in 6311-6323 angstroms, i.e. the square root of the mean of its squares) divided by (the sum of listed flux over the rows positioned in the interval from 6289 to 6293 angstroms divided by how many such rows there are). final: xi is 0.88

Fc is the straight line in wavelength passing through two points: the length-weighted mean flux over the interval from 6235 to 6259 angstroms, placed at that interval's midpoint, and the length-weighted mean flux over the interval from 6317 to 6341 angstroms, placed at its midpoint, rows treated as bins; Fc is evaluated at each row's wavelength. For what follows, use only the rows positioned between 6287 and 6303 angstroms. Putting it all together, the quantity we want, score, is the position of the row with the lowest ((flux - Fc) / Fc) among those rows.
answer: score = 6302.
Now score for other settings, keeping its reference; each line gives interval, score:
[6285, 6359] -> 6302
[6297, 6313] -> 6302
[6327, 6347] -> 6342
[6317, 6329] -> 6320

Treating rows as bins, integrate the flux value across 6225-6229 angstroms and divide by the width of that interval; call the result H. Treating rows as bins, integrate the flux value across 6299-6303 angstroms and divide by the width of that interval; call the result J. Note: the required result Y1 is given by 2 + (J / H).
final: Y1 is 2.70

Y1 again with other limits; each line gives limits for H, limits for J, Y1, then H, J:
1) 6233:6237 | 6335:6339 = 3.04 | 6.8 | 7.1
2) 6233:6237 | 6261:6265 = 2.90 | 6.8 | 6.1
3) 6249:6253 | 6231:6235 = 2.95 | 7.4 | 7.0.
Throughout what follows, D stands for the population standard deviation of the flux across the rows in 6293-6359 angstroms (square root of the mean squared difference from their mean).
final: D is 0.86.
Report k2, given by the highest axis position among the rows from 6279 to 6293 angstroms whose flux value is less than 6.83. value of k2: 6284 angstroms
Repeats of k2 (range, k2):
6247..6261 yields 6260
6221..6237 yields 6236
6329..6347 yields 6342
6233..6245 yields 6244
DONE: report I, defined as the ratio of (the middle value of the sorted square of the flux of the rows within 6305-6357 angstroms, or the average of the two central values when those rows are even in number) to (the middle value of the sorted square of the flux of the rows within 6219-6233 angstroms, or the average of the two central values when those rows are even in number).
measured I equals 0.98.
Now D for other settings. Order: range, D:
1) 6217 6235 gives 0.47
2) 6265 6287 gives 0.33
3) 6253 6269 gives 0.63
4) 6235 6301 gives 0.53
